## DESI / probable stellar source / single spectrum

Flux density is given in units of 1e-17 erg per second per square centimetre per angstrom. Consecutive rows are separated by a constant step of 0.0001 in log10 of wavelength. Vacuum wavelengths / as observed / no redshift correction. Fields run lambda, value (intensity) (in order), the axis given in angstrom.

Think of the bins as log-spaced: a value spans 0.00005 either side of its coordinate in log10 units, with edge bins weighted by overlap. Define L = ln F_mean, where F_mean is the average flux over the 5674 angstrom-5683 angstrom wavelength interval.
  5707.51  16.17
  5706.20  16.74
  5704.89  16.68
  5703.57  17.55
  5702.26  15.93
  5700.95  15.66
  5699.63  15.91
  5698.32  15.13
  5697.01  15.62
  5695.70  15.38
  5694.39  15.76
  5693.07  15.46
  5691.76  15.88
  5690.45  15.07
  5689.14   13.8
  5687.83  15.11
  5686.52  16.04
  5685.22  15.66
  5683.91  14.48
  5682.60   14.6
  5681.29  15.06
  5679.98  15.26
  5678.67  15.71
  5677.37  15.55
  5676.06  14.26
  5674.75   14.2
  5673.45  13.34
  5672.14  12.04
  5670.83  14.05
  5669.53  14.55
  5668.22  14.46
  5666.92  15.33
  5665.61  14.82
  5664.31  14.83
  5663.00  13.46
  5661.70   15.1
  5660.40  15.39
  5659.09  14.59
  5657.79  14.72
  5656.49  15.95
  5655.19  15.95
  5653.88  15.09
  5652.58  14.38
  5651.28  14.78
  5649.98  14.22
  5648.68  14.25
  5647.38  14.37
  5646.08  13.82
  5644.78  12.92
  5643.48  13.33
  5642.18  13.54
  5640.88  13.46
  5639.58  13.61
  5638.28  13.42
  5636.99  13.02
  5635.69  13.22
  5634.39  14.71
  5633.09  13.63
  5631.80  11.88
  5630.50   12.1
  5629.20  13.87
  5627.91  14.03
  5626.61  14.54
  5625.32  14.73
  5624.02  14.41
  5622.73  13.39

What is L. 2.70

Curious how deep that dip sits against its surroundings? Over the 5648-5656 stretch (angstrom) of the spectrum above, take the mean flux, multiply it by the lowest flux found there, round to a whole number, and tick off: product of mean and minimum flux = 210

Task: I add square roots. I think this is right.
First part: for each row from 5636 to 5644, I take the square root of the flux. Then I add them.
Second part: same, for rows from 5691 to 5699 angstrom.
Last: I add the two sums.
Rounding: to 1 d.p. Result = 45.6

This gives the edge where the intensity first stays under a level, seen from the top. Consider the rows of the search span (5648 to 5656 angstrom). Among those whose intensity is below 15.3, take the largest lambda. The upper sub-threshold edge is 5653.88 angstrom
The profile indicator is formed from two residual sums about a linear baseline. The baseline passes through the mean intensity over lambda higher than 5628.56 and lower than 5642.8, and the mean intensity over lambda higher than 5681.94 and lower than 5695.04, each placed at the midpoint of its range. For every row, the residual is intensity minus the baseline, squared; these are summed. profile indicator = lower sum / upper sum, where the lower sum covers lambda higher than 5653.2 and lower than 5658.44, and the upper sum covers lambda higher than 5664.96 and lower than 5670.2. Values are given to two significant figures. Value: 8.8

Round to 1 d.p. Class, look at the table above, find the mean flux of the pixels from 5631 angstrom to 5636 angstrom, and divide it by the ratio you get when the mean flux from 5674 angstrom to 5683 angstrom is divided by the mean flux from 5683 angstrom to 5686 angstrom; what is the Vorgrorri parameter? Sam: 13.5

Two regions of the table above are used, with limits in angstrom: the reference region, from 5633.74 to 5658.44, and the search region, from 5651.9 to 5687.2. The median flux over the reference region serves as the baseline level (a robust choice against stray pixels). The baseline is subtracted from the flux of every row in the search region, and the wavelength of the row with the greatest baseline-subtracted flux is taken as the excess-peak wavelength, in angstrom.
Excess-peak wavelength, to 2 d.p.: 5686.52 angstrom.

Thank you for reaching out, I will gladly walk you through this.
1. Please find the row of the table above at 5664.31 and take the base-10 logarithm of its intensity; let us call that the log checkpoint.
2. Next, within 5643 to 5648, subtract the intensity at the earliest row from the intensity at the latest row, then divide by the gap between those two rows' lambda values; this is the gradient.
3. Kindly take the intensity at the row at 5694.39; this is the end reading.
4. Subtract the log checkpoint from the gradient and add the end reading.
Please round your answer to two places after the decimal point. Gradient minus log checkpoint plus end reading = 14.86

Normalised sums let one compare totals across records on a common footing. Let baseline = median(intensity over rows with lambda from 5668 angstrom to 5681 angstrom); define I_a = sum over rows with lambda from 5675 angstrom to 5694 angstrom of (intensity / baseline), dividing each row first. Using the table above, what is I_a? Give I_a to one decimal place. 14.8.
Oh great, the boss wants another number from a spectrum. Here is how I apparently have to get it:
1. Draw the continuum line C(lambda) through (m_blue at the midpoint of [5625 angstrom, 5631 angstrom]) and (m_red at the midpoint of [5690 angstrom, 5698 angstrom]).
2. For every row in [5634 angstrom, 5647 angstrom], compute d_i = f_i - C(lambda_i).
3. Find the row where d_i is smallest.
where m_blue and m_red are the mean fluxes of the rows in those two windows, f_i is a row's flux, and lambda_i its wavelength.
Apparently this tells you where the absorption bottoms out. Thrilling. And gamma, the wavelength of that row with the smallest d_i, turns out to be 5644.78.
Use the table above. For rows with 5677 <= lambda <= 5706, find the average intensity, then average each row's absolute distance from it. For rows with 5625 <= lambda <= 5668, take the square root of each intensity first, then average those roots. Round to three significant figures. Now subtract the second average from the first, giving -3.23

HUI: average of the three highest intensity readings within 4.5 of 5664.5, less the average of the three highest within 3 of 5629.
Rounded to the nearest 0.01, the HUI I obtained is 1.13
